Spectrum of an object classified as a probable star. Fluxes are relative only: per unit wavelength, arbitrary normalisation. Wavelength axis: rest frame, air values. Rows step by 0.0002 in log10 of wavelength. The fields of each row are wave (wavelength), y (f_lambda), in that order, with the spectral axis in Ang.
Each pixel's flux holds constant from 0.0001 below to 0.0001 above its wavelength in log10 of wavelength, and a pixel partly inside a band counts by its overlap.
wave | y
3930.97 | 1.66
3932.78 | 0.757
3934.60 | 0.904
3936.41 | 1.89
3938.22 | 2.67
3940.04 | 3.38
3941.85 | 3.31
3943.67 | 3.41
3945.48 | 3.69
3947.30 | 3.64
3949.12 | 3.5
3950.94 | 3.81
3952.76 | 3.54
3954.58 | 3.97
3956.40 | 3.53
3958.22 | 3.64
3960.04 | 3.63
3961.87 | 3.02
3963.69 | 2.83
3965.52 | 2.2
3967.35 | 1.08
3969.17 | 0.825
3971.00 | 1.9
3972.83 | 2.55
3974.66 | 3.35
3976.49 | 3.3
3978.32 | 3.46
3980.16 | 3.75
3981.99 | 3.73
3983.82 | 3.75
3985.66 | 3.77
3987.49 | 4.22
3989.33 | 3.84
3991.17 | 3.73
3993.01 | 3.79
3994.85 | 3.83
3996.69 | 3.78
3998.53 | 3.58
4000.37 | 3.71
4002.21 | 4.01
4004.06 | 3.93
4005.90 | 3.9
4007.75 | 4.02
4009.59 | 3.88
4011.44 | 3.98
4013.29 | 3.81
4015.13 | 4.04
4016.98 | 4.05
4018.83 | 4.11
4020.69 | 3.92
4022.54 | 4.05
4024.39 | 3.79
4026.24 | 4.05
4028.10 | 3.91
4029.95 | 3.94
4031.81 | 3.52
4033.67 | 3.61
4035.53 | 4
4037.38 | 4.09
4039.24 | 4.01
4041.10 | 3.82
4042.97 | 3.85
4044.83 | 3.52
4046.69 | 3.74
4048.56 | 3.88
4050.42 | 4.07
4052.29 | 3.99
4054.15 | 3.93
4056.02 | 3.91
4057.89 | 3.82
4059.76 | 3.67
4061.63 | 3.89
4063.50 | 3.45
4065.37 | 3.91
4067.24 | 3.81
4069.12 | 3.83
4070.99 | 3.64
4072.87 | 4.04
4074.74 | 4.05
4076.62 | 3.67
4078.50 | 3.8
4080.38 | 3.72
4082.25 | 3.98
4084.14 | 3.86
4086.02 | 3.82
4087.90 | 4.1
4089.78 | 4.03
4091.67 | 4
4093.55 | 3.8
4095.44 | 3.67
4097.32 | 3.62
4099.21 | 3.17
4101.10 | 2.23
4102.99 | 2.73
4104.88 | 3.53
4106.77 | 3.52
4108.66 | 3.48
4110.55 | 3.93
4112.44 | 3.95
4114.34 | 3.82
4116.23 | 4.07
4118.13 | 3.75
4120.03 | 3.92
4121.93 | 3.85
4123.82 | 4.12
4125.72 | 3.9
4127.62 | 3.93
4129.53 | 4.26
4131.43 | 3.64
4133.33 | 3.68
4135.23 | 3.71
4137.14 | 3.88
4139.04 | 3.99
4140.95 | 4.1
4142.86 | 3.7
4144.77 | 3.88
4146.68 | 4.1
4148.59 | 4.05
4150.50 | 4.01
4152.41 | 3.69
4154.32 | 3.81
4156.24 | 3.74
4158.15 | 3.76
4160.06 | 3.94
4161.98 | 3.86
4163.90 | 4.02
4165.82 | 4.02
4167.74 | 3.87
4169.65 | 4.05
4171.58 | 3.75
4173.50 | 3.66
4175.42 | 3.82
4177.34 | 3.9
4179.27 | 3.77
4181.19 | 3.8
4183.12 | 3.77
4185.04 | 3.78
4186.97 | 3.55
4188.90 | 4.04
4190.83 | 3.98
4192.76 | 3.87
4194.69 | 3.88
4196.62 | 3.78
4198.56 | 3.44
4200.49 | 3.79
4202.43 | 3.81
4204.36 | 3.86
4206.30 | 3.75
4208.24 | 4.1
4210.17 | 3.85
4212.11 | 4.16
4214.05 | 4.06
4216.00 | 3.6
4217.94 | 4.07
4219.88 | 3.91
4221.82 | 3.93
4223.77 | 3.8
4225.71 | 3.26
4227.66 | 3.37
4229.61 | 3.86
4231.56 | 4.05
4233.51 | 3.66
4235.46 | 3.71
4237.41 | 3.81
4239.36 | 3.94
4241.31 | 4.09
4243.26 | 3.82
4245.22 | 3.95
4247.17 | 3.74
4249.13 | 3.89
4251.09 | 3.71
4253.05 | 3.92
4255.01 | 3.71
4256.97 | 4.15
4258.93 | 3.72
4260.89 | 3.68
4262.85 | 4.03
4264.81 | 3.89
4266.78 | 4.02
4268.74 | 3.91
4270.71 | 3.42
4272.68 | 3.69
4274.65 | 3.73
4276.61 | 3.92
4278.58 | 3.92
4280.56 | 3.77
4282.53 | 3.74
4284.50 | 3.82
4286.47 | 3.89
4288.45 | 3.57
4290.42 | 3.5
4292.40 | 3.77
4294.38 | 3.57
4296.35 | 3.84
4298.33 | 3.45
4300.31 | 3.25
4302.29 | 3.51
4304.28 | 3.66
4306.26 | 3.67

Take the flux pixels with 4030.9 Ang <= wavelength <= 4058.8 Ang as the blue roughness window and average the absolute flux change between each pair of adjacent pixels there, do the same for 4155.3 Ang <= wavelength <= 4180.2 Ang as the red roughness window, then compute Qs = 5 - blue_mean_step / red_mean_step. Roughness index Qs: 3.88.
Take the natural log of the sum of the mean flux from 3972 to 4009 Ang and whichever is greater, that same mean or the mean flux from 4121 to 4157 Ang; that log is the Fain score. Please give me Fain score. 2.03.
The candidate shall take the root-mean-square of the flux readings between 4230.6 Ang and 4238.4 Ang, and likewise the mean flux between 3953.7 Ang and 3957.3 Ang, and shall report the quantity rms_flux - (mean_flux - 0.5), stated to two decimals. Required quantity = 0.56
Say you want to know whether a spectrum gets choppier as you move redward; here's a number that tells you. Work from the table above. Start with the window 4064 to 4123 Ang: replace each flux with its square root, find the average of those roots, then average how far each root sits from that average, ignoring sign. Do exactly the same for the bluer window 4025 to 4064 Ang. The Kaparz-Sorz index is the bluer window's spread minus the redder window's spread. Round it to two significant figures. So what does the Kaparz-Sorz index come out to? -0.030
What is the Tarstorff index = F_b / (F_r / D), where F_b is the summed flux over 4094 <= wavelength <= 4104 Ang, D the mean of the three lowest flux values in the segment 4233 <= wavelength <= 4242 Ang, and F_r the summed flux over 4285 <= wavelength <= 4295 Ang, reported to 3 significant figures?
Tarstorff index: 3.14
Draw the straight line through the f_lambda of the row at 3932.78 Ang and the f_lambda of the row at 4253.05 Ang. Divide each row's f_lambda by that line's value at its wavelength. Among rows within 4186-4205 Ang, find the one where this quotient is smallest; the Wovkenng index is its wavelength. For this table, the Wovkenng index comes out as 4198.56 Ang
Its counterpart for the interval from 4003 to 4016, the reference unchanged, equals 4013.29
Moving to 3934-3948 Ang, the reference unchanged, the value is 3934.60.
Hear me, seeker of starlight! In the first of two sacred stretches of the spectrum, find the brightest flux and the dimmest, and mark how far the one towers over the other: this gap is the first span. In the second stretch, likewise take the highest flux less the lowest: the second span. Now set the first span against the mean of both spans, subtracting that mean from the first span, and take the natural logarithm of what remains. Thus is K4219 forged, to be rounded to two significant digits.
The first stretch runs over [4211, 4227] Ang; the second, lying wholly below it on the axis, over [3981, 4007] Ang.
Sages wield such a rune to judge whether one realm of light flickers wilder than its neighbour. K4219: -2.0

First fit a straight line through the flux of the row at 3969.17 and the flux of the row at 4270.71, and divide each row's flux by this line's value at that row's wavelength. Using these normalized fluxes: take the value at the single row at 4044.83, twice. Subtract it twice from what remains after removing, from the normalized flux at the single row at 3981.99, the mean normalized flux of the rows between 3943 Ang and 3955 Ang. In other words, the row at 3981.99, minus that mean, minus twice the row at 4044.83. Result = -6.4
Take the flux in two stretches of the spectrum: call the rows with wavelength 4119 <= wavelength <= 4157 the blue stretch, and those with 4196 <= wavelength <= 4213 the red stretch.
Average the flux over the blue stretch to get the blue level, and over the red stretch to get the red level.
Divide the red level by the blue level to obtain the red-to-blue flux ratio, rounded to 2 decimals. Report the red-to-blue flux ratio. 0.98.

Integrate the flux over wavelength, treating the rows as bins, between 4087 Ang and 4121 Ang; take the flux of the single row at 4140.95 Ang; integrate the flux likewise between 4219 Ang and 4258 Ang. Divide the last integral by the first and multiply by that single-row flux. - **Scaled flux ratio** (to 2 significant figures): 4.9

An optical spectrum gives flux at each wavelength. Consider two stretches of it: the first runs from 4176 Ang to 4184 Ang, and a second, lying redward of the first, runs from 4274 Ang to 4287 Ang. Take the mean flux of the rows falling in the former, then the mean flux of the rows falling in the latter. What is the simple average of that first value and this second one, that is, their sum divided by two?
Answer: 3.82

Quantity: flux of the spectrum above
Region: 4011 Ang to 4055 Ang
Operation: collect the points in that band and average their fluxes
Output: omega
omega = 3.90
